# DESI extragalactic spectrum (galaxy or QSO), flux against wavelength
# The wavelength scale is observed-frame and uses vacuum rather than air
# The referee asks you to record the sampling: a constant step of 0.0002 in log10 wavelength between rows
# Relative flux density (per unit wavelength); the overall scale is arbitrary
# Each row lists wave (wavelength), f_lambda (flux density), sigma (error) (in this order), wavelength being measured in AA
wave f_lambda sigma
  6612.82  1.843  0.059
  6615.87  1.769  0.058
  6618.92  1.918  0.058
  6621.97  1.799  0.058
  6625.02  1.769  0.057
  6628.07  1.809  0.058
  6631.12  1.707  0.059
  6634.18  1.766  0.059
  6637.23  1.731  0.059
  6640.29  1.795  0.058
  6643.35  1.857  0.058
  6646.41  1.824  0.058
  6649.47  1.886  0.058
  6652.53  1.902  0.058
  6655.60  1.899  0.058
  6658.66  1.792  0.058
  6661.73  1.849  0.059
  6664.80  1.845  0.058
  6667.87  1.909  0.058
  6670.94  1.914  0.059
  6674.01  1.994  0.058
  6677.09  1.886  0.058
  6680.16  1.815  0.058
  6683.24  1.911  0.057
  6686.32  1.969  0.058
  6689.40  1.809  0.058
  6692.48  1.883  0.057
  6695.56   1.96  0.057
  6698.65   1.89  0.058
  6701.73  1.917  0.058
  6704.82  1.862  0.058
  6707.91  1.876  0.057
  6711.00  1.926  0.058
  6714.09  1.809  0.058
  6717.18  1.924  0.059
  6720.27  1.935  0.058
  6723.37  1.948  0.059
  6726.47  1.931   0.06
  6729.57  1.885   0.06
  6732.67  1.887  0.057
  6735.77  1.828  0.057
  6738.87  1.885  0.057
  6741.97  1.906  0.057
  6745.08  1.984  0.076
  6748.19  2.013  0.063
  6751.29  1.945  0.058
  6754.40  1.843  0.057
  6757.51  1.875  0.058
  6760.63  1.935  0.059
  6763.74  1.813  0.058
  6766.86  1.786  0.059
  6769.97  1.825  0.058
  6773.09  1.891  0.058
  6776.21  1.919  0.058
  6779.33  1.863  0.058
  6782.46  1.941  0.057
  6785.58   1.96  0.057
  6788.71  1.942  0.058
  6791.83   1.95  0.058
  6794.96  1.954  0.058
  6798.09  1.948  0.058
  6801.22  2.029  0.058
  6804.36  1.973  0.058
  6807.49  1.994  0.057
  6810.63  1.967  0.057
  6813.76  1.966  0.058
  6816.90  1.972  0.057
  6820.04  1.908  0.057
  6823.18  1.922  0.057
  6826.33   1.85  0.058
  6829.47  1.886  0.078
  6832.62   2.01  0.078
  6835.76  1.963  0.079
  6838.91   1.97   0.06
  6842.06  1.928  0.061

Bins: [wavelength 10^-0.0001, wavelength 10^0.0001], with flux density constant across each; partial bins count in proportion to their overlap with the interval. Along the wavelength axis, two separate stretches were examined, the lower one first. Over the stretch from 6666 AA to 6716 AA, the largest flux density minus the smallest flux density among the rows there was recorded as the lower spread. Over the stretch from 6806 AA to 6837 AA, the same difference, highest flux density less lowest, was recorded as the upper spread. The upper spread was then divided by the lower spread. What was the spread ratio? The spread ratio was 0.86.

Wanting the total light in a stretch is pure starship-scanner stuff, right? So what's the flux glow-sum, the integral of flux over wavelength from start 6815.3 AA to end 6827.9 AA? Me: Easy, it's 24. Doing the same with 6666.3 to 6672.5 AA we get 12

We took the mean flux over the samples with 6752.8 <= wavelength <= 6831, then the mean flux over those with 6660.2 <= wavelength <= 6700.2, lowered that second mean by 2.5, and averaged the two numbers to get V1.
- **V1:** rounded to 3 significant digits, 0.656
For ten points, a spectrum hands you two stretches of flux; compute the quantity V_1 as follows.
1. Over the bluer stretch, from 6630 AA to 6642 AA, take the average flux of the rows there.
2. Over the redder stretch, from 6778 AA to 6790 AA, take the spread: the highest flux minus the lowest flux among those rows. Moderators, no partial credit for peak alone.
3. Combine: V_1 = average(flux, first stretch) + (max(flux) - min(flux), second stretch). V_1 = 1.85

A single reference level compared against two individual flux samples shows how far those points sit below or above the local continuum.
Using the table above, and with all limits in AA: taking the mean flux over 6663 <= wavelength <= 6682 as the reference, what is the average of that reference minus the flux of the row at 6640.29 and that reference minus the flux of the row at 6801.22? -0.02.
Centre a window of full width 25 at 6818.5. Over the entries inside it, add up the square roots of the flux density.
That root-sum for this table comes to 11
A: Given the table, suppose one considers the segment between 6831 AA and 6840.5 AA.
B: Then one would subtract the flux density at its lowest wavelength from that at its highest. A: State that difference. -0.04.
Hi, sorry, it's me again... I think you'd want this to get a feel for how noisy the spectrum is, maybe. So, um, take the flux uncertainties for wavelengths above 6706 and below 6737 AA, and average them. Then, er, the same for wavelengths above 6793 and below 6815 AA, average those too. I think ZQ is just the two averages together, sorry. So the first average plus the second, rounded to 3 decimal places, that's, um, 0.116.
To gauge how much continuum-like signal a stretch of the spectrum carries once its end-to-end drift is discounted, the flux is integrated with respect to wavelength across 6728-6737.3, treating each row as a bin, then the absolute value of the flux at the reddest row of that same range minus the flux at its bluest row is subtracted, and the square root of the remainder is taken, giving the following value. 4.16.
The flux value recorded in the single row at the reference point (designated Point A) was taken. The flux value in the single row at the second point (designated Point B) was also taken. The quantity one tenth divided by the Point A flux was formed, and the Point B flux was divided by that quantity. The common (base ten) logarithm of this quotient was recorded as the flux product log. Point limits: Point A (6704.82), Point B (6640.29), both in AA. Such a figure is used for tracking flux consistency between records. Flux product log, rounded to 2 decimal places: 1.52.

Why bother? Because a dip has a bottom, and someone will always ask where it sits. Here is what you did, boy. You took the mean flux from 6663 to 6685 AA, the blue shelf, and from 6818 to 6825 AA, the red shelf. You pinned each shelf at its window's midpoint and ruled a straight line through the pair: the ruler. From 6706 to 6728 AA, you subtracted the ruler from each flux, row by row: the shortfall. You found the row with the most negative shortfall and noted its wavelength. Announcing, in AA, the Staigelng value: 6714.09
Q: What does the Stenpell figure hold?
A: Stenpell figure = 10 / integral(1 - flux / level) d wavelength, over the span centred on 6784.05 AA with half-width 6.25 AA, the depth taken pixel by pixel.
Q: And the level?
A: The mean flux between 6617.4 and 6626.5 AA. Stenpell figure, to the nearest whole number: -15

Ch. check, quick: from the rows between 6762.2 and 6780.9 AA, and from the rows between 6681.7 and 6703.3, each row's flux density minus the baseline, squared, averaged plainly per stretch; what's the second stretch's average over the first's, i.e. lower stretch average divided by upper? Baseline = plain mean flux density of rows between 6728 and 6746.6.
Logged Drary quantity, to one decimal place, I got 0.6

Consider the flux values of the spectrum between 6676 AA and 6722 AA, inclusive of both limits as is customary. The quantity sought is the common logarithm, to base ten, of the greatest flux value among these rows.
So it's 0.294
